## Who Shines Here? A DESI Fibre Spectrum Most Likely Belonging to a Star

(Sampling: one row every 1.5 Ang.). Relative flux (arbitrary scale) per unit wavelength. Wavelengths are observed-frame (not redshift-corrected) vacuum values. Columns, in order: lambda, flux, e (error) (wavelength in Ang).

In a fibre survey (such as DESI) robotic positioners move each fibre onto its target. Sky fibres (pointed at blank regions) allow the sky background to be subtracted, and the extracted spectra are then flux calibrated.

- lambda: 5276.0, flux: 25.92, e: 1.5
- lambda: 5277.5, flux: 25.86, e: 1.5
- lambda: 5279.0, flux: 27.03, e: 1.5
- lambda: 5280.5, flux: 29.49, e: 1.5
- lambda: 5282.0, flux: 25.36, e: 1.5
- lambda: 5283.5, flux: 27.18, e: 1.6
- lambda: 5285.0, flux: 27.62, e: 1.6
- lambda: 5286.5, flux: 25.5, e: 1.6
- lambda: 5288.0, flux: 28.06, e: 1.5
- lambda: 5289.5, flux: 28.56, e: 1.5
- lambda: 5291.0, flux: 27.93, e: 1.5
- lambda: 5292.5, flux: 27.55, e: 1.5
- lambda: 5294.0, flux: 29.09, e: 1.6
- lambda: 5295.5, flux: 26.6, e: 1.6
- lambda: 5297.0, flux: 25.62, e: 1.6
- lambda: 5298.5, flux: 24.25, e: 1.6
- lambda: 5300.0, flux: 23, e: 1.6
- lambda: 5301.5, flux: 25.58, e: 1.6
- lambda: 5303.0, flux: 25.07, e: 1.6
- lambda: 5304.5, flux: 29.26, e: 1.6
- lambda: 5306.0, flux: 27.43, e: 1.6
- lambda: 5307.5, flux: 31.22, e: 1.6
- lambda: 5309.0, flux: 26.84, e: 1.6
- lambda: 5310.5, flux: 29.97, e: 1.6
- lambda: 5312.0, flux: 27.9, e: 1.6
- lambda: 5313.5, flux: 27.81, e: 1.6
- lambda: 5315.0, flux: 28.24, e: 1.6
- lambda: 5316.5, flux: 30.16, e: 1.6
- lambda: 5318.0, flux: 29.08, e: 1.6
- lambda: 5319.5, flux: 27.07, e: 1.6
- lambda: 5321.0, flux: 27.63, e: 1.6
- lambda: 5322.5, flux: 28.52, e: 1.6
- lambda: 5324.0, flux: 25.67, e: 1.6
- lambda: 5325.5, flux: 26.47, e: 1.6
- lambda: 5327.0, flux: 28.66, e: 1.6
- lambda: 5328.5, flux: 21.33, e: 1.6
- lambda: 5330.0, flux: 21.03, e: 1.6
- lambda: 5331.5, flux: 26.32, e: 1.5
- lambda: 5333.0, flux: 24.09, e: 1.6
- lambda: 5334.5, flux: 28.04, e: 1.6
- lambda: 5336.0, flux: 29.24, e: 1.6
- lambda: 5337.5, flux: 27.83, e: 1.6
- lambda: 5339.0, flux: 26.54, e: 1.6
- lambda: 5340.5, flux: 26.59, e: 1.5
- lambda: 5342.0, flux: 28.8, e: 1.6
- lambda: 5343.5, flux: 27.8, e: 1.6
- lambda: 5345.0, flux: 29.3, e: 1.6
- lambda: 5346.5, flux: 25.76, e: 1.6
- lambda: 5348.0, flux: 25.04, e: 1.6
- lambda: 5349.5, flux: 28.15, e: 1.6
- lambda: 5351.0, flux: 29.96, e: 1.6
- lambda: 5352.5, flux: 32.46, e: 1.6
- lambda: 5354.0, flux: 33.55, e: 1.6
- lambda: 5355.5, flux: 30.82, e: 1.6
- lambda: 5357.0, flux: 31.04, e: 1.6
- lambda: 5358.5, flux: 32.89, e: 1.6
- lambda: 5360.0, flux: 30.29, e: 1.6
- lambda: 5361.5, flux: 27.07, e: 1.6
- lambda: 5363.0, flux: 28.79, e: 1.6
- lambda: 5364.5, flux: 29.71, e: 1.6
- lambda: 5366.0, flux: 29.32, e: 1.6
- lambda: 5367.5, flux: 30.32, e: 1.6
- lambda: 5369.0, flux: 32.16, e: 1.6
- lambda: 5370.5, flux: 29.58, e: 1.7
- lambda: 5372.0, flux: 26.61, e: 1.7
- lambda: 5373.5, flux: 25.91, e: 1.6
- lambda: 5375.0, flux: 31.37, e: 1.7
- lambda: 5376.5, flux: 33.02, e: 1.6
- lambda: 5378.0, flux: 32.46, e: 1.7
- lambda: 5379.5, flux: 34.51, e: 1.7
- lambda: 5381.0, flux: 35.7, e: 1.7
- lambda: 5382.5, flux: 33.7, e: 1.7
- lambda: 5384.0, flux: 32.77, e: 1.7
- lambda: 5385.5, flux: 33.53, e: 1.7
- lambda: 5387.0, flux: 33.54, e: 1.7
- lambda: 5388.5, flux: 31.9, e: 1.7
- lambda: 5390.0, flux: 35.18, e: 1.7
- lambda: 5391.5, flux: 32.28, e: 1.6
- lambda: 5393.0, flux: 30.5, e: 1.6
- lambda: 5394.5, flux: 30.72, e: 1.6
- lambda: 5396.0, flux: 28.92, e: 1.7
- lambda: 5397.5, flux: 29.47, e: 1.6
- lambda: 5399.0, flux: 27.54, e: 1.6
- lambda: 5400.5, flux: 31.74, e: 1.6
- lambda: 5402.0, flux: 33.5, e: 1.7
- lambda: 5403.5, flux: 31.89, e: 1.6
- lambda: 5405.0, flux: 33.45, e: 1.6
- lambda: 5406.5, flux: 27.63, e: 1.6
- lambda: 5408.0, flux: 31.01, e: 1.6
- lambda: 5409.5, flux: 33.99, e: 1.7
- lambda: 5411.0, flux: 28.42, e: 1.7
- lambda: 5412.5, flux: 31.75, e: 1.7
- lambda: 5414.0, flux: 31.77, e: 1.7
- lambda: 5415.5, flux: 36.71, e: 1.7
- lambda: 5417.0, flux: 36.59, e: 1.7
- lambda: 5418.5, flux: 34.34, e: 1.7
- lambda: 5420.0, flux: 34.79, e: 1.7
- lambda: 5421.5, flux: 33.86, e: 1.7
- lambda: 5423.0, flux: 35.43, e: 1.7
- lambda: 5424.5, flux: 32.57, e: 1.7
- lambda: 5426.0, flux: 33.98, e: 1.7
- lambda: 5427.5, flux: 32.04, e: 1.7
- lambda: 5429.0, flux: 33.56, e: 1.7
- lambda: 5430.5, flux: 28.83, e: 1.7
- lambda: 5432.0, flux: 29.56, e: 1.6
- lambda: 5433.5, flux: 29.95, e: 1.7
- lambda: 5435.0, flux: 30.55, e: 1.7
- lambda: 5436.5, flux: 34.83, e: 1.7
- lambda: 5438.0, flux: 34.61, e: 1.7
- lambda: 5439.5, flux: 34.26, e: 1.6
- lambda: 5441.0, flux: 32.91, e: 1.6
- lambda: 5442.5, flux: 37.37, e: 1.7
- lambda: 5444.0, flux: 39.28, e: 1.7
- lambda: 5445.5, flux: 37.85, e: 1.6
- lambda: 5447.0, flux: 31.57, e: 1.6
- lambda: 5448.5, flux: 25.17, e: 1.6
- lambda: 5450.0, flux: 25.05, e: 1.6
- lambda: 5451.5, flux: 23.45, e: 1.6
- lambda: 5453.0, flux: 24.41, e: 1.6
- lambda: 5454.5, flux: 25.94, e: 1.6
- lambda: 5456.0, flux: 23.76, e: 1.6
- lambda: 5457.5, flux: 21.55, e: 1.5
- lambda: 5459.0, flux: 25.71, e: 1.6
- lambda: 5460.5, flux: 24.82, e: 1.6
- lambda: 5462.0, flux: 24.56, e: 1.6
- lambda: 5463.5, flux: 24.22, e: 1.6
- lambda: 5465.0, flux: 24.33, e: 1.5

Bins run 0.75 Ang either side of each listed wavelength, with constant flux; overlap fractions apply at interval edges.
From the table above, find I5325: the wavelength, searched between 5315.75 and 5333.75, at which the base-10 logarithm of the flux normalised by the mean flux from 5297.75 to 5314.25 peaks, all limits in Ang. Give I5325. 5316.5 Ang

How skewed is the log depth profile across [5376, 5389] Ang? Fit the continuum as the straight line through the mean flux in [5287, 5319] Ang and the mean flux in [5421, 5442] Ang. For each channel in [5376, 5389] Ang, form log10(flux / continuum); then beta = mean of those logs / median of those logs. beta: 1.0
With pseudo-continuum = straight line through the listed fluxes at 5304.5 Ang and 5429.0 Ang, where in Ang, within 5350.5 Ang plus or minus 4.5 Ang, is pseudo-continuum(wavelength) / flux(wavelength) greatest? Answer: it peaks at 5348.0 Ang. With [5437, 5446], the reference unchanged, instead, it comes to 5441.0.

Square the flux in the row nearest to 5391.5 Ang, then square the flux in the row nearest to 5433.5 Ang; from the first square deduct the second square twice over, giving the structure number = -752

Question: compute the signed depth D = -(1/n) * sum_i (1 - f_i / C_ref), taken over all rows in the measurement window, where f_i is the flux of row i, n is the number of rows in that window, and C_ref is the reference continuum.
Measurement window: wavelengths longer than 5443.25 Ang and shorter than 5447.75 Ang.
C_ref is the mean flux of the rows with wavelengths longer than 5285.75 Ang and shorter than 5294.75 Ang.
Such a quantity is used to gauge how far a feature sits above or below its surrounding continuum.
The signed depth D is 0.30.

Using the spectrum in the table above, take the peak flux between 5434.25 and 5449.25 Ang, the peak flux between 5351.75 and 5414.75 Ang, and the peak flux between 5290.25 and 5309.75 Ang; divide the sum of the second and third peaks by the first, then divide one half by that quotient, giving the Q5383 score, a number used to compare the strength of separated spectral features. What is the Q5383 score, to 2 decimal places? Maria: 0.29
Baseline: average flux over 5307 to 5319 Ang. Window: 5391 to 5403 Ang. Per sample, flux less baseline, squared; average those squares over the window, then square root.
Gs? 2.5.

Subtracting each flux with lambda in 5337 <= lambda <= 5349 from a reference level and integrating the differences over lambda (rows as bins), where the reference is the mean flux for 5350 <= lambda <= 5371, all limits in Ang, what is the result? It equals 40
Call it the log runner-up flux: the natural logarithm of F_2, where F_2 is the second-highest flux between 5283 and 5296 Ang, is 3.35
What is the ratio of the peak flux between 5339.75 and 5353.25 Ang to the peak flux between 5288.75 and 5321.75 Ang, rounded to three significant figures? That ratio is 1.04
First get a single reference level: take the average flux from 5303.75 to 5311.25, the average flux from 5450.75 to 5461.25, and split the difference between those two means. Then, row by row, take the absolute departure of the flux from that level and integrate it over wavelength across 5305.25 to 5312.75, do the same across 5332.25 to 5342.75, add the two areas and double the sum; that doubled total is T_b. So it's 62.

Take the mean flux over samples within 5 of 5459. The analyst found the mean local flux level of 24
